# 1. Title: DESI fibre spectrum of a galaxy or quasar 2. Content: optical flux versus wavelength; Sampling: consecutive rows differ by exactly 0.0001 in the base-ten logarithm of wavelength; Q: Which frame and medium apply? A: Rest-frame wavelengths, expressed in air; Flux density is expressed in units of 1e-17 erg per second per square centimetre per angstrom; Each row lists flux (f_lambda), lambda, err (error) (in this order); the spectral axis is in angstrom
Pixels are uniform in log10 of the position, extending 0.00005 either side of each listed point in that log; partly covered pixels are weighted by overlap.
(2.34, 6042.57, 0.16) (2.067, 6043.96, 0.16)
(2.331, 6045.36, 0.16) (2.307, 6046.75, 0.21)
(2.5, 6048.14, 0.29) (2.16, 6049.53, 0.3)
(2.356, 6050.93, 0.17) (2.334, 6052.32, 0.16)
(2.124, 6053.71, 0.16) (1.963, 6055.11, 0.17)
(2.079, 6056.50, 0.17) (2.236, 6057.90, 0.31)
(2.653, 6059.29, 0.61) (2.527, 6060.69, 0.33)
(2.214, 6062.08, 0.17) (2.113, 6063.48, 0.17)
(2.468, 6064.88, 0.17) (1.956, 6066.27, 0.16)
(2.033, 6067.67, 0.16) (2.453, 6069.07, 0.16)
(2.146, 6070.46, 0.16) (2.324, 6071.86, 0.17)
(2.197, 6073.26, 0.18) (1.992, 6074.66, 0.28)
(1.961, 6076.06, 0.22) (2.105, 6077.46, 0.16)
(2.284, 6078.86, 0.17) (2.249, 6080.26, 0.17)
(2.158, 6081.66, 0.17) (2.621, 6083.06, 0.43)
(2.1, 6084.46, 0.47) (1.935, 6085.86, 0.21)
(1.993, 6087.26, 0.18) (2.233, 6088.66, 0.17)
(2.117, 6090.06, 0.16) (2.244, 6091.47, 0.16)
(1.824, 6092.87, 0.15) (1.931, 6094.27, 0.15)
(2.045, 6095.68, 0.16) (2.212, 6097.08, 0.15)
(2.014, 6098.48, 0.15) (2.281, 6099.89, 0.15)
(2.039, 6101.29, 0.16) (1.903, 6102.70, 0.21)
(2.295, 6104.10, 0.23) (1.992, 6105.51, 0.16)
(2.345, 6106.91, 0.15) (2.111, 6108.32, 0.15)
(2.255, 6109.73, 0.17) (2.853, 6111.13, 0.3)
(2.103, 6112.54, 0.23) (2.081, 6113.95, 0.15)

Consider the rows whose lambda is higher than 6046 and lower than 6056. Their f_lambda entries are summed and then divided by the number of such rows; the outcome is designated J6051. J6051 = 2.25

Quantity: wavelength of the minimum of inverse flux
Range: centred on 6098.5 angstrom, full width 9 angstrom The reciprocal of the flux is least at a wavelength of 6099.89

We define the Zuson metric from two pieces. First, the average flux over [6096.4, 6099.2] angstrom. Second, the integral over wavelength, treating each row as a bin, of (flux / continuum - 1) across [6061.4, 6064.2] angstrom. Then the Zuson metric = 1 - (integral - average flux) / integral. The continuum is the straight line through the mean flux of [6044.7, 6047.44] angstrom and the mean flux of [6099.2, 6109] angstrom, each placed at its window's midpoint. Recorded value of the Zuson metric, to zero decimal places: -17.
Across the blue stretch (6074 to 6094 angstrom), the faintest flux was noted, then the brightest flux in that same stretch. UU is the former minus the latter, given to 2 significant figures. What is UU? -0.80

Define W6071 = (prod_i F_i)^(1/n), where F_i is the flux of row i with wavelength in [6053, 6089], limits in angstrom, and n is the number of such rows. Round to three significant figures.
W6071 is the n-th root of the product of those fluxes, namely 2.19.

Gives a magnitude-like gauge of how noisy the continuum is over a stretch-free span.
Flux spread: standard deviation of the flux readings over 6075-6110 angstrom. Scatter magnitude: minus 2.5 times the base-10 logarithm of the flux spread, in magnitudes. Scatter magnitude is 1.9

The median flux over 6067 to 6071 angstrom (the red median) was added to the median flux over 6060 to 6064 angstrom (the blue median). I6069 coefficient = 4.36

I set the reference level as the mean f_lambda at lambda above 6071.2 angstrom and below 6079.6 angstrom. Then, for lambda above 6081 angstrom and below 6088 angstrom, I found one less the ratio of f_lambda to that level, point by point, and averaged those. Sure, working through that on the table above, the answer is -0.01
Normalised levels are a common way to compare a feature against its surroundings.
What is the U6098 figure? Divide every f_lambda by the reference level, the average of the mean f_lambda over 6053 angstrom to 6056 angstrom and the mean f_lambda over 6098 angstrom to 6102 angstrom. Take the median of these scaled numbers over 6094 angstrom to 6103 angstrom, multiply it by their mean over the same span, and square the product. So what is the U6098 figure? 0.95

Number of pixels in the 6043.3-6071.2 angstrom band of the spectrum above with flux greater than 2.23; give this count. 10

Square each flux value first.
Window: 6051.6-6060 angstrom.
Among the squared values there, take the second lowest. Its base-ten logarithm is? 0.64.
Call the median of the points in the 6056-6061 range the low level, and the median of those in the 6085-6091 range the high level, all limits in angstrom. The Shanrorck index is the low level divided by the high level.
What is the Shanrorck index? 1.16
